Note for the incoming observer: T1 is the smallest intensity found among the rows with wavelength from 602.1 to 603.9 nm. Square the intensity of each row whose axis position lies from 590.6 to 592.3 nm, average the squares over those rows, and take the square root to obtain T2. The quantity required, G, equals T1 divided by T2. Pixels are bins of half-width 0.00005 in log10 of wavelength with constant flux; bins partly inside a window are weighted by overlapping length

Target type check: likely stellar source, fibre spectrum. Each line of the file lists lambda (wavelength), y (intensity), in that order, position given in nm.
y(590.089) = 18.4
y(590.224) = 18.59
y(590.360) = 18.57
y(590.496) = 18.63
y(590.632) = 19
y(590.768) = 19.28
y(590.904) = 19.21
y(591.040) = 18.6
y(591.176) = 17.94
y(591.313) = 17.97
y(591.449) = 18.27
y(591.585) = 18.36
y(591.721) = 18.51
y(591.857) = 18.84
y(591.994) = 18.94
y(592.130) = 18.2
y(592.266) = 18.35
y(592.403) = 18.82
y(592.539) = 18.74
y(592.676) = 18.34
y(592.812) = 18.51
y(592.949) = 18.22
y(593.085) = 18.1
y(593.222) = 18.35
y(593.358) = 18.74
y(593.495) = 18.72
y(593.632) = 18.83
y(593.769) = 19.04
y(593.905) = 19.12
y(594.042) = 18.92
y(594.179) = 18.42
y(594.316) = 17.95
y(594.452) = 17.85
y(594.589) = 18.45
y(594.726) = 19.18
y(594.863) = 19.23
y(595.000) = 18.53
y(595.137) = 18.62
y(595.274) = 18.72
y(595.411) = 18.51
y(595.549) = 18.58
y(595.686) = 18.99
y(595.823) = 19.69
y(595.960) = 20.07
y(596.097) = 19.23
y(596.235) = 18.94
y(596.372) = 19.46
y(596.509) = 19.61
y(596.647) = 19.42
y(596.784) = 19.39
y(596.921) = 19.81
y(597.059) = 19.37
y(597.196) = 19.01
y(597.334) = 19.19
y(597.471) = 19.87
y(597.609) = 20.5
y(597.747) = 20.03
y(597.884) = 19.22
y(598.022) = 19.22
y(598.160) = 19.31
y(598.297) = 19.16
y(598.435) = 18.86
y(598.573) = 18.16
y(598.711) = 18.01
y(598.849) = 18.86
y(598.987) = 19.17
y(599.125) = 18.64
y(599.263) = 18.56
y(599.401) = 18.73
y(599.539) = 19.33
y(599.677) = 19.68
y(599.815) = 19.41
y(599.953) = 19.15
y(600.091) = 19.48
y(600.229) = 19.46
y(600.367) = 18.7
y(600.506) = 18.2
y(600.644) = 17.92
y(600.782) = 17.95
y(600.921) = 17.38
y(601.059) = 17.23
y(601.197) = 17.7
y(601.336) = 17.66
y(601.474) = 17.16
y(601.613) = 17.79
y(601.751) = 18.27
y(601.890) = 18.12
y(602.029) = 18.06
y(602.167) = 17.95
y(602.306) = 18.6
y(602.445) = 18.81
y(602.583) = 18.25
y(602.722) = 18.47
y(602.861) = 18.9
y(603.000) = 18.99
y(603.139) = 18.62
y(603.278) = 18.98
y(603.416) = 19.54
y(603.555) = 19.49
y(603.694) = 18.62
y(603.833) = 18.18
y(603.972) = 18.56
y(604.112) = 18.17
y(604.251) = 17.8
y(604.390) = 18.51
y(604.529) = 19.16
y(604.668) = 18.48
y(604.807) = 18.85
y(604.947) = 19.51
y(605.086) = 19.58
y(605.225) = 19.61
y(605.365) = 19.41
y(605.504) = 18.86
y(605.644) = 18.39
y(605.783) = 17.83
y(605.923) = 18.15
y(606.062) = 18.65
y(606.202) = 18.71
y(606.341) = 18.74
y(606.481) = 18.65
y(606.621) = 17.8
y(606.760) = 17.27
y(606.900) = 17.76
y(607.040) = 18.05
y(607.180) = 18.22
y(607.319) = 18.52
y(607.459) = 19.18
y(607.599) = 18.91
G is 0.97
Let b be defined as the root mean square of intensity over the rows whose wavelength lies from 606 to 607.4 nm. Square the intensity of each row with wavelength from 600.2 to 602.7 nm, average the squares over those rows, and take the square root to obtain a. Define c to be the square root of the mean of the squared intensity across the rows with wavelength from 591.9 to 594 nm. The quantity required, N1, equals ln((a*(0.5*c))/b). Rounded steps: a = 18.1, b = 18.2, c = 18.6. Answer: 2.22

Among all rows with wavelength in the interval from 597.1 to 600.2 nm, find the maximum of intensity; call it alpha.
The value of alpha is 20.5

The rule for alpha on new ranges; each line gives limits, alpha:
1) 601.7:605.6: 19.61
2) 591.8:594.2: 19.12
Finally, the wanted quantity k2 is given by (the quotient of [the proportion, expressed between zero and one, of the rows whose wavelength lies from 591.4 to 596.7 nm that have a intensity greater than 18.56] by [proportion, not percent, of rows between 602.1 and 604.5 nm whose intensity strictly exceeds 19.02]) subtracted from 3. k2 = -2.01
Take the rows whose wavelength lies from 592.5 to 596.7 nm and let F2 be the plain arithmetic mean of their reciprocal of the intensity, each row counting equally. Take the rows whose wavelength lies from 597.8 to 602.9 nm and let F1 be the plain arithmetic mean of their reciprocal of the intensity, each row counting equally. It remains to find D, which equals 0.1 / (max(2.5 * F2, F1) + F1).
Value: 0.535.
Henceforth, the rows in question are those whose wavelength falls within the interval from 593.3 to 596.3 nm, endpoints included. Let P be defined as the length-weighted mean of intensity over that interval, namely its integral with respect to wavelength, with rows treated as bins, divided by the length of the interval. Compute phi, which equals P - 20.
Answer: -1.17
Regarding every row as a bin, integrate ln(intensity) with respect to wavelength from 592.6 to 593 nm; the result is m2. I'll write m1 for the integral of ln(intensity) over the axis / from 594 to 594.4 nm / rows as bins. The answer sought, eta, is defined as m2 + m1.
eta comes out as 2.33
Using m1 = 1.17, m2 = 1.16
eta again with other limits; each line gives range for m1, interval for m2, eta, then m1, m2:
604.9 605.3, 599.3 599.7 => 2.37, 1.19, 1.18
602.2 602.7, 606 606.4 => 2.63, 1.46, 1.17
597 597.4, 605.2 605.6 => 2.36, 1.18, 1.18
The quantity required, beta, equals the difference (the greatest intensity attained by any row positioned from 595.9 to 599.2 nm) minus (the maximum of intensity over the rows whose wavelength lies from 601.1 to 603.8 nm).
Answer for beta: 0.96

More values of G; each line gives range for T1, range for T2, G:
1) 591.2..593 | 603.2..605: 0.96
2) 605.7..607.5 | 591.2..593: 0.94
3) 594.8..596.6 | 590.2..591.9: 1.00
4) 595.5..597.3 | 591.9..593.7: 1.00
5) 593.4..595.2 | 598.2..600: 0.94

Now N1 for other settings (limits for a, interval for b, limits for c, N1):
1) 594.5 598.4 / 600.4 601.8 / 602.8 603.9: 2.33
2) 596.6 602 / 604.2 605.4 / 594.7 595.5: 2.23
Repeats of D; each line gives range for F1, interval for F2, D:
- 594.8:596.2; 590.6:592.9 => 0.534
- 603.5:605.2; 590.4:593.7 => 0.532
